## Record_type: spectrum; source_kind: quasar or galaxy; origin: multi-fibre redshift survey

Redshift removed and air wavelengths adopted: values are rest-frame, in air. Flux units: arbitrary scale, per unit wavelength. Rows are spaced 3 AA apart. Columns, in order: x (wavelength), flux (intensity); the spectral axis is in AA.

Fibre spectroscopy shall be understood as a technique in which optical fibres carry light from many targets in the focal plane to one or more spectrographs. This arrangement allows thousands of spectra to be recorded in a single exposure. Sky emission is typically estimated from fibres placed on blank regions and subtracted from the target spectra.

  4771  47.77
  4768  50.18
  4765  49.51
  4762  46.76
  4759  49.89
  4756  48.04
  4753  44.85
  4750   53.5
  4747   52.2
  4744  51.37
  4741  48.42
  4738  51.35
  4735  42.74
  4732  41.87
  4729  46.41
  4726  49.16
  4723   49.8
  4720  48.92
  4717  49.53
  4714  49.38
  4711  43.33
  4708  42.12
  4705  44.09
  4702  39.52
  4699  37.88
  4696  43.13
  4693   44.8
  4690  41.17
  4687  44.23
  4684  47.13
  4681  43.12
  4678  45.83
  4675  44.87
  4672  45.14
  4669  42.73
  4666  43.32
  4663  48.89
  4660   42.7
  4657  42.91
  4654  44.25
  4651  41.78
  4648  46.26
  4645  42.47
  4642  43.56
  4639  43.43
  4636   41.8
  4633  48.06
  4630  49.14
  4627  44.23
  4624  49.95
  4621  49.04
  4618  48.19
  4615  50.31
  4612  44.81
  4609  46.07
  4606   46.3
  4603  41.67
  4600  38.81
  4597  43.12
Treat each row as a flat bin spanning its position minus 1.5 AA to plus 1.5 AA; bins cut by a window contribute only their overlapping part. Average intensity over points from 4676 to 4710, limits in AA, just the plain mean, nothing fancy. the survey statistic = 43.0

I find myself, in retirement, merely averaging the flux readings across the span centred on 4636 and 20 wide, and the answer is 44.7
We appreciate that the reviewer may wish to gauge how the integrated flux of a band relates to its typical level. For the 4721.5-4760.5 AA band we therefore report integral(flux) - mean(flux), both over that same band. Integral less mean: 1840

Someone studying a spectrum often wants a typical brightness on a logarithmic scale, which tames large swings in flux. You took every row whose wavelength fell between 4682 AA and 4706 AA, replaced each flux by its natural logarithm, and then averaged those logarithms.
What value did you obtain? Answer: 3.753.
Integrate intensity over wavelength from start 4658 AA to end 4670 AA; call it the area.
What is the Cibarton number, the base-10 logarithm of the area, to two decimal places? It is 2.73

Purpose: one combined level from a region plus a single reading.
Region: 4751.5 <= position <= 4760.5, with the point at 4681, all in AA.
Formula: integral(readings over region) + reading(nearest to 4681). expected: 471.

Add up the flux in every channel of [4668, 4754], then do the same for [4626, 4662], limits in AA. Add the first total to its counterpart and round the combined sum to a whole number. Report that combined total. 1859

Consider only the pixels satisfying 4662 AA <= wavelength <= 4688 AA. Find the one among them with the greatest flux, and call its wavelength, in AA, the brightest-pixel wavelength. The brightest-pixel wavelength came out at 4663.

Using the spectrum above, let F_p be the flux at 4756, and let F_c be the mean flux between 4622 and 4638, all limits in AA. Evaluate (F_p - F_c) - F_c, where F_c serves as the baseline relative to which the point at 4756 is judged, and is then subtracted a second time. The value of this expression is -45.2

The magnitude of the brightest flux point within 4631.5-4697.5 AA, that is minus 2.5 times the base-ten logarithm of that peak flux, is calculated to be -4.22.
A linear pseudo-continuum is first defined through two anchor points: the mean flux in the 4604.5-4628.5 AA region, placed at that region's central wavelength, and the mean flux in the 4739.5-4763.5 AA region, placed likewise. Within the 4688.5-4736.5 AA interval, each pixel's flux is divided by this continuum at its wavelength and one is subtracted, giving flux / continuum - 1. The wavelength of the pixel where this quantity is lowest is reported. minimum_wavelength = 4699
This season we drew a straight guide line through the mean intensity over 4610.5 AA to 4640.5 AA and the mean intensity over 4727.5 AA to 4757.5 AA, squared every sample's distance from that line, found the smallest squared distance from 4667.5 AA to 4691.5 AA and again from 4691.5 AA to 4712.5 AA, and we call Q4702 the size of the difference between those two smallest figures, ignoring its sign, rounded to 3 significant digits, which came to 7.58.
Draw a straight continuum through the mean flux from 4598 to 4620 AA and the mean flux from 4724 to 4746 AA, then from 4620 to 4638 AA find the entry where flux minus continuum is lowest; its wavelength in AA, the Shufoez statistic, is 4636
